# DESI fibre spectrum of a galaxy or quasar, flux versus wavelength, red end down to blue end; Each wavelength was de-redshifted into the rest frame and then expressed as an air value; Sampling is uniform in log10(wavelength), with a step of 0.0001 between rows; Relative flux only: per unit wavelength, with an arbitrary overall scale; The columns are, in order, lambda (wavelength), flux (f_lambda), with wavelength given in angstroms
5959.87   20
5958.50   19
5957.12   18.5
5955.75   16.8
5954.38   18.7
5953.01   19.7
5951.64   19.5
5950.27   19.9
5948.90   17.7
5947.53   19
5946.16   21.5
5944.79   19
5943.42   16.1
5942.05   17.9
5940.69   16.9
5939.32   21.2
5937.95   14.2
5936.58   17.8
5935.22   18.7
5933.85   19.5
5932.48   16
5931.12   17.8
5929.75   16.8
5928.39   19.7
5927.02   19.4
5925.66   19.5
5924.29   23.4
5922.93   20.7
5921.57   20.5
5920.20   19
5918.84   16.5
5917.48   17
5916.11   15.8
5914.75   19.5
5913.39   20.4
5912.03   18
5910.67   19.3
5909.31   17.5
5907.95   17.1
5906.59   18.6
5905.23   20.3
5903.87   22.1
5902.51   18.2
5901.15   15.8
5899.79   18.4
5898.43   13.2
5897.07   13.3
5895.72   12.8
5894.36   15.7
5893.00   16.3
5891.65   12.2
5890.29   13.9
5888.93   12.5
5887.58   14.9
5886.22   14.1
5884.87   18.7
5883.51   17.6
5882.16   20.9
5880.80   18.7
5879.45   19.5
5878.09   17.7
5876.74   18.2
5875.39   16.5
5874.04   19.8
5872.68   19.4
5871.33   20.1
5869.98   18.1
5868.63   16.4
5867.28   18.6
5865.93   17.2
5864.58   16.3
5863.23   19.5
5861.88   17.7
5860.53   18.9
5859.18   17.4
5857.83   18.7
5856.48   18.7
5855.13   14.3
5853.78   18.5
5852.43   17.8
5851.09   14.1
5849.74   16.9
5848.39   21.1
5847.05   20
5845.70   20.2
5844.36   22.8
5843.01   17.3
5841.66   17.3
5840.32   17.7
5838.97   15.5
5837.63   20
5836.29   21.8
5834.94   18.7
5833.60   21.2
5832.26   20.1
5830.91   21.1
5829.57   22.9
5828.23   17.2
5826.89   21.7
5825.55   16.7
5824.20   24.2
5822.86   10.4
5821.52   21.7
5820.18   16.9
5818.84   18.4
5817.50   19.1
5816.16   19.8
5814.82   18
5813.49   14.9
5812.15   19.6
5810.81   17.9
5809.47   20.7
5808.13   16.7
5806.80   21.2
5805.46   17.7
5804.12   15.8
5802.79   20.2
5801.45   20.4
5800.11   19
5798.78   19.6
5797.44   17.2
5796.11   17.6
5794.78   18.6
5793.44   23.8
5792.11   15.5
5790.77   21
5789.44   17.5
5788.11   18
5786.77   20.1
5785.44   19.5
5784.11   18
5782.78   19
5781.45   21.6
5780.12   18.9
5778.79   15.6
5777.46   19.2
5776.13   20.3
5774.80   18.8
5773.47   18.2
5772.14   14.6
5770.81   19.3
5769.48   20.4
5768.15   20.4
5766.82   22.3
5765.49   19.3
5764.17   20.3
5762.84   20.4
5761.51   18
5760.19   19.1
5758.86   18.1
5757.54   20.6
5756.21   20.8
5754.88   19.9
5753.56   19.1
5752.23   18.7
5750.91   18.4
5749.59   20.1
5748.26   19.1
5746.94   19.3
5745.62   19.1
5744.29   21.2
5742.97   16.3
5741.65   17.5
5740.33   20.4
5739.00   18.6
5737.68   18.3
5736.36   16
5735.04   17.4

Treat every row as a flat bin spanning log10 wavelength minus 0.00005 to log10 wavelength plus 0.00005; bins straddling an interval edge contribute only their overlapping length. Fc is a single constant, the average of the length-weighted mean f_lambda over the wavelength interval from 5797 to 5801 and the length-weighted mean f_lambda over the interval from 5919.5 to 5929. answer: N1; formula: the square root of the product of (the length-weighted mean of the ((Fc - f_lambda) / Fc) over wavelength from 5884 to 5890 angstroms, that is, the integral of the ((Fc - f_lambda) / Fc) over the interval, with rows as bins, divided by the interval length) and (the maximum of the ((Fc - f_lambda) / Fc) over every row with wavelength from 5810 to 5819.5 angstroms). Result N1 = 0.23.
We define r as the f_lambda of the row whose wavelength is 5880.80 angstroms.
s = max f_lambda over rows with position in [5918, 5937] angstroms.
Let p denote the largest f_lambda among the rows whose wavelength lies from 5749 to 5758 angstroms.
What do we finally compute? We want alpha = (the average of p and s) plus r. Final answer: 40.8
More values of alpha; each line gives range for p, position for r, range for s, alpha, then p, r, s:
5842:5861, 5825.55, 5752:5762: 38.5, 22.8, 16.7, 20.8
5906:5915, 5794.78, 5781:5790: 39.6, 20.4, 18.6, 21.6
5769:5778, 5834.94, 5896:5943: 40.6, 20.4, 18.7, 23.4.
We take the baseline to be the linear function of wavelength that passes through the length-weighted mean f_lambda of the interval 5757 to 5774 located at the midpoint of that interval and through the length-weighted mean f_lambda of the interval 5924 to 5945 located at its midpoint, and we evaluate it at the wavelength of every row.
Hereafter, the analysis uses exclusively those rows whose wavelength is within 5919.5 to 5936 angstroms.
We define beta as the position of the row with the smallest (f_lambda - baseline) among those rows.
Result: 5932.48 angstroms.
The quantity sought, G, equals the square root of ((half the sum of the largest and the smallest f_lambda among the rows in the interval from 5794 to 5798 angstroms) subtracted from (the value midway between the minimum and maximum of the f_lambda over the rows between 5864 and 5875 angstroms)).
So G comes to 0.55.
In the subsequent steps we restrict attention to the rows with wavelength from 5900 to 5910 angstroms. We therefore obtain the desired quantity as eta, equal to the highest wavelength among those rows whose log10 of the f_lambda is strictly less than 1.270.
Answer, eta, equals 5909.31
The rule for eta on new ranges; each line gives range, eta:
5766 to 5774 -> 5773.47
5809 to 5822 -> 5820.18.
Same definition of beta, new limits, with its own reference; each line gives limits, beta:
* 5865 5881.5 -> 5868.63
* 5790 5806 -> 5792.11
